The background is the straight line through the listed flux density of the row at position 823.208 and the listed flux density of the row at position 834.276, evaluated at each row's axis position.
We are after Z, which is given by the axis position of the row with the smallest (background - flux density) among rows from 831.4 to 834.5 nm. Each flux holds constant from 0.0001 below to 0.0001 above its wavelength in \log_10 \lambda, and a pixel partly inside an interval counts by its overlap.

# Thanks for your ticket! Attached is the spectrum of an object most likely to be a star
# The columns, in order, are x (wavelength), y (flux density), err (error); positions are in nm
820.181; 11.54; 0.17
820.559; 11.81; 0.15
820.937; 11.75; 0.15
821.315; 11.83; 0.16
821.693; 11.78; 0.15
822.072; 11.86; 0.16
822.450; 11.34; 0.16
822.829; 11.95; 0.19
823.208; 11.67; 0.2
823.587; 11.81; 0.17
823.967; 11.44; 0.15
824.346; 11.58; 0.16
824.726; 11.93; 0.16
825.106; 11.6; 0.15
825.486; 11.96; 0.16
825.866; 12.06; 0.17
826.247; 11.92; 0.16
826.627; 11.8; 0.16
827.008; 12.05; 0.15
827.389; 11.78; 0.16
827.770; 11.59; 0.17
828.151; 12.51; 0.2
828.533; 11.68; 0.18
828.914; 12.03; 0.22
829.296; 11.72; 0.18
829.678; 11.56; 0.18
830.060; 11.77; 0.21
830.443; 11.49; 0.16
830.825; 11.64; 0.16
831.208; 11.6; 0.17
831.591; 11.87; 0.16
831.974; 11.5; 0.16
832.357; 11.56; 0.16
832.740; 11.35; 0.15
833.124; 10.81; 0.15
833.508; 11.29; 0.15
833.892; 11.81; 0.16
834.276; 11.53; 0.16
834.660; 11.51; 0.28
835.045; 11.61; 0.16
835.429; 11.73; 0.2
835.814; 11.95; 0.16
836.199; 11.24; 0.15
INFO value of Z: 831.591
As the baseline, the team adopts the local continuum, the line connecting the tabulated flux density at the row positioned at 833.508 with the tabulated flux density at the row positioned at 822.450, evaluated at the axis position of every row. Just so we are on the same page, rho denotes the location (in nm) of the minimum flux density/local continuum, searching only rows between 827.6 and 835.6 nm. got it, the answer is 833.124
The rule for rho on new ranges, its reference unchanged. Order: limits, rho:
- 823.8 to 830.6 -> 823.967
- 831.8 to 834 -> 833.124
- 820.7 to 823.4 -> 822.450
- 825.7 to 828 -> 827.770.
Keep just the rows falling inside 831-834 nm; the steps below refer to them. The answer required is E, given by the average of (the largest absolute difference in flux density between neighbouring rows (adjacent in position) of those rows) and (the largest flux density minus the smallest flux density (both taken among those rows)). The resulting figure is 0.80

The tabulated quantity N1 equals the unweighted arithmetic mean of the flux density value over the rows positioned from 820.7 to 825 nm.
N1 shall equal 11.7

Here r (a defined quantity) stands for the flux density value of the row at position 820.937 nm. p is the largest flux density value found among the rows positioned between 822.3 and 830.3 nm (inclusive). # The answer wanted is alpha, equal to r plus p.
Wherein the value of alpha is 24.3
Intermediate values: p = 12.51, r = 11.75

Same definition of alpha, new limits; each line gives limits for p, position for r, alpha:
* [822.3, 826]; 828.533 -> 23.7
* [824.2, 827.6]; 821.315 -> 23.9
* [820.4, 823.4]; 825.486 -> 23.9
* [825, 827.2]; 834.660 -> 23.6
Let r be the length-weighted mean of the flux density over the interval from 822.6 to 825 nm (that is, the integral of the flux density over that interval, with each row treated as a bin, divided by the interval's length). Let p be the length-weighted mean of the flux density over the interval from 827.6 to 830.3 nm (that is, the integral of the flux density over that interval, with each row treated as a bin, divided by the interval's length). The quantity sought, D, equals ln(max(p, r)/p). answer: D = 0.000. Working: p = 11.8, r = 11.7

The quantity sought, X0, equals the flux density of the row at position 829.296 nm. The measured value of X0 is 11.72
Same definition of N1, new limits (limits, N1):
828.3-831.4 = 11.7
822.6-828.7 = 11.8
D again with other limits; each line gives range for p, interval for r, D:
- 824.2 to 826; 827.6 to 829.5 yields 0.007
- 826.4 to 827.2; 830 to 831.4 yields 0.000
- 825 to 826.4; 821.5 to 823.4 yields 0.000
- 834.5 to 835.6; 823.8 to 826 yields 0.012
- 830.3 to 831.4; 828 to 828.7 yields 0.042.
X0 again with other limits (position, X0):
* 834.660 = 11.51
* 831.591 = 11.87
